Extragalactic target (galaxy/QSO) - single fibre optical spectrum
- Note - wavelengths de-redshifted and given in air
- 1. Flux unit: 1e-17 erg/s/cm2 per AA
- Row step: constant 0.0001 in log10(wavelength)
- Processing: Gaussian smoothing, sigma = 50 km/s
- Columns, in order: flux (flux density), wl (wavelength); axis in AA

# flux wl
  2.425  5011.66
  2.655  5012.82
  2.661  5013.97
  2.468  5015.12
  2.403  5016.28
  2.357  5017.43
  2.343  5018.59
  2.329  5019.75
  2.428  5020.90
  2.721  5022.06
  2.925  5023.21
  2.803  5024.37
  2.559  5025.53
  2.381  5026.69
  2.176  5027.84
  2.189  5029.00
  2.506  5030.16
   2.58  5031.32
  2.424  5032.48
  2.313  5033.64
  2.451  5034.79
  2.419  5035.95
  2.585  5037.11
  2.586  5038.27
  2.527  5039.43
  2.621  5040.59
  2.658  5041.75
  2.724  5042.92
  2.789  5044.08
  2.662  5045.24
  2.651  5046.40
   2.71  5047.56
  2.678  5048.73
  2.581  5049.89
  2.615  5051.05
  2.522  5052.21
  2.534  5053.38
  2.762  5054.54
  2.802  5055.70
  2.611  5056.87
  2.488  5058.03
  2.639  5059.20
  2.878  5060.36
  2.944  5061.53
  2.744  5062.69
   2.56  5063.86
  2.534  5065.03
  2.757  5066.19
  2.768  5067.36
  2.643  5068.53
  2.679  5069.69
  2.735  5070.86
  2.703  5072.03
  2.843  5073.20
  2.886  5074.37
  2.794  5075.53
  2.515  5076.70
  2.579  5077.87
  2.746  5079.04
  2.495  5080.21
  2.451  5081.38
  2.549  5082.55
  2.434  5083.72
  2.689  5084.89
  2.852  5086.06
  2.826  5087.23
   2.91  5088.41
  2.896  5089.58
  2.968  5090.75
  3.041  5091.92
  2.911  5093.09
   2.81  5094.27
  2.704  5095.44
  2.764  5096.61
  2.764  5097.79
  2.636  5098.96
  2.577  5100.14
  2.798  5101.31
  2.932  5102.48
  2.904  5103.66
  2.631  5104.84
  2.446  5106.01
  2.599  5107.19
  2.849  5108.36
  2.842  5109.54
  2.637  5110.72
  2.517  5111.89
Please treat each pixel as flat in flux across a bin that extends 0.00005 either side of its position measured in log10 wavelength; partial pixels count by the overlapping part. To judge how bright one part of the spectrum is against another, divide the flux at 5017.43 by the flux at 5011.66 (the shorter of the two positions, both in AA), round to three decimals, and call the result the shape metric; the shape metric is 0.972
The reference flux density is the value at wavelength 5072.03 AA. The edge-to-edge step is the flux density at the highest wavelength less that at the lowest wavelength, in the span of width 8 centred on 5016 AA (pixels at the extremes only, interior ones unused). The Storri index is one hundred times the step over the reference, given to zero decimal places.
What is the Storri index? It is -12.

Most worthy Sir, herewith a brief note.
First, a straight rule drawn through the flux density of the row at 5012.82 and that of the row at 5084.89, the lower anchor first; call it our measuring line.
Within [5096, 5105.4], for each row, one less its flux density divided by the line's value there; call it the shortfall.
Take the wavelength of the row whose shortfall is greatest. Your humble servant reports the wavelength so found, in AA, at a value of 5100.14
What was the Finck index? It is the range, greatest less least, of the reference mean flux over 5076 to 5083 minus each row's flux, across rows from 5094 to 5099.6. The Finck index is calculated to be 0.17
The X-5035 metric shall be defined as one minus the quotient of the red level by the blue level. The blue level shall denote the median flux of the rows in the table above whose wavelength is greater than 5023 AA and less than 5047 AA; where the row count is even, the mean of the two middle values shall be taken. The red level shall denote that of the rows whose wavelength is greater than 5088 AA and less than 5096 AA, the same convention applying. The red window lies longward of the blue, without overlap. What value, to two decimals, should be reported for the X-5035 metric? -0.13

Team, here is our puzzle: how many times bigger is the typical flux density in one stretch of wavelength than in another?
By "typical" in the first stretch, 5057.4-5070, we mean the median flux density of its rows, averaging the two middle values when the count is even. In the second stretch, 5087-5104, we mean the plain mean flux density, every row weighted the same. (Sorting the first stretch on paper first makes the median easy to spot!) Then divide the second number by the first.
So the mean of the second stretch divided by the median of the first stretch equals 1.06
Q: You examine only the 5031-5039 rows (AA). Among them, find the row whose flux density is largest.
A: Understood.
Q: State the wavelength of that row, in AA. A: 5038.27 AA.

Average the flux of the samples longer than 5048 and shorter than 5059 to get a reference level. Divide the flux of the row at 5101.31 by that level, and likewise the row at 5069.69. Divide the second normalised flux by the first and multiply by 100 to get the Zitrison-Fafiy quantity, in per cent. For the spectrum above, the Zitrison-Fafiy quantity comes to 96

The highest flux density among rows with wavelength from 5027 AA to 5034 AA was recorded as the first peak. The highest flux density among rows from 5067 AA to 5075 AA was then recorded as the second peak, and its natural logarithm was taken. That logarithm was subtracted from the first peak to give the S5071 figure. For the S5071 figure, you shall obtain 1.52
